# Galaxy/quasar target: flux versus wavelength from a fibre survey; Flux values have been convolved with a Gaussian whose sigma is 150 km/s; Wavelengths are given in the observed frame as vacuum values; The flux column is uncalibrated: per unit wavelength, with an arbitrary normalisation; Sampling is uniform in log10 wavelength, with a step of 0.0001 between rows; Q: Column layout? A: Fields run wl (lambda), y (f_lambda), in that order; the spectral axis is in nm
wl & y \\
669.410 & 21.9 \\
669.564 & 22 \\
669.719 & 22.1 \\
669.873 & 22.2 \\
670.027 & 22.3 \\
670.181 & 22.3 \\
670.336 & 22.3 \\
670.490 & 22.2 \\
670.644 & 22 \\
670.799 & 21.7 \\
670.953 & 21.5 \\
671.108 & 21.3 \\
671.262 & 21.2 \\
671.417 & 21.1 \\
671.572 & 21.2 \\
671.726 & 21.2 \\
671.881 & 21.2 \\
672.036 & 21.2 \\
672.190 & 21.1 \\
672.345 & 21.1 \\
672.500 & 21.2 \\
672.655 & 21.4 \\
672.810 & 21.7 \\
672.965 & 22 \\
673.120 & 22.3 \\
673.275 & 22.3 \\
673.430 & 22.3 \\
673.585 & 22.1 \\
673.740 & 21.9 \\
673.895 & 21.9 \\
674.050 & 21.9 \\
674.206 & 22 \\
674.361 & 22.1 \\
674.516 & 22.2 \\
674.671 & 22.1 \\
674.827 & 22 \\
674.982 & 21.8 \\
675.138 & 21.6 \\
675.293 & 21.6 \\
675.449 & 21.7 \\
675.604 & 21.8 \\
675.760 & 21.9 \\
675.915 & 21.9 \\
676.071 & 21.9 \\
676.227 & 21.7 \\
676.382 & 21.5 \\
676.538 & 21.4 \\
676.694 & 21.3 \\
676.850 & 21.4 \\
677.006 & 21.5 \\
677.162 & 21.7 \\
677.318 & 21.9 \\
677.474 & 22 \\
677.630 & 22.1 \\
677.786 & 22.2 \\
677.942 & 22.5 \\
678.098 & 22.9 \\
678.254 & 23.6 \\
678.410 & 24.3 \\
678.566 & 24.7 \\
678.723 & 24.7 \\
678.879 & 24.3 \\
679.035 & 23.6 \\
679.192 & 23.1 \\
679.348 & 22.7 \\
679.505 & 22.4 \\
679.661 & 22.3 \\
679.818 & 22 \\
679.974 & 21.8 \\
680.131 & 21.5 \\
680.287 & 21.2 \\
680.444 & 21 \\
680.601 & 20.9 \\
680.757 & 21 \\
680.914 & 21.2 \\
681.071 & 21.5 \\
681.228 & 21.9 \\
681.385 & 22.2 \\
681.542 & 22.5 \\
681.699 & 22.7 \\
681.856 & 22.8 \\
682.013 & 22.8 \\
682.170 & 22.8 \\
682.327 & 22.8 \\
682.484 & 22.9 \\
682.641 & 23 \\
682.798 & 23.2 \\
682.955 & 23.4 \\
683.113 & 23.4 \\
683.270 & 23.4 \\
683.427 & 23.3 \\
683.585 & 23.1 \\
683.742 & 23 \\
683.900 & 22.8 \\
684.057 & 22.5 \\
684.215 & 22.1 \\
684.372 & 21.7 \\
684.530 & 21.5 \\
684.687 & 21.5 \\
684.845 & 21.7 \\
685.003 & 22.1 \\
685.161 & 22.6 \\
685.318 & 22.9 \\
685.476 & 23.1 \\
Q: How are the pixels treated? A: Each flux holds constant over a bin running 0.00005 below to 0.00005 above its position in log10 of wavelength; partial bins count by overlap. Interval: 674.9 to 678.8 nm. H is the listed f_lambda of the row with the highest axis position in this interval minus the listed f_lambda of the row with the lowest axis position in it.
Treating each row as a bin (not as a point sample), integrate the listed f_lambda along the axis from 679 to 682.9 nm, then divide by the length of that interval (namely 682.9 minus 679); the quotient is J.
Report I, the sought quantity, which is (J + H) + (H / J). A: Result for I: 25.3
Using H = 2.9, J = 22.2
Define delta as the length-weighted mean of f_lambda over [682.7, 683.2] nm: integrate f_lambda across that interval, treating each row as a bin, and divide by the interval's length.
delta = 23.3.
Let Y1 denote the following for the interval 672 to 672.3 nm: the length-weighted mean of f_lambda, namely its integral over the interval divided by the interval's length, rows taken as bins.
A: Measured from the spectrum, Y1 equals 21.2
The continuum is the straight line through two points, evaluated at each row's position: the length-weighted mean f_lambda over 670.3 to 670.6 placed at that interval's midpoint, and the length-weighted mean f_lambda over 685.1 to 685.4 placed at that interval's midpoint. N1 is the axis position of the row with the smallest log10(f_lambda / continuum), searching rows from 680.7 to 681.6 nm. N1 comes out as 680.757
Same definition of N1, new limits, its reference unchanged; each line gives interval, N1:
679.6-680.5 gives 680.444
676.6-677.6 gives 676.694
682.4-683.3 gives 682.484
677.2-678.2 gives 677.318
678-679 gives 678.098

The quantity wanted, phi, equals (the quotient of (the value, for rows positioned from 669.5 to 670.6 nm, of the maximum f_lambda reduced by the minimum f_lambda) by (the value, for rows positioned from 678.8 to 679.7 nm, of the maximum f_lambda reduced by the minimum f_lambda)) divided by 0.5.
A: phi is 0.3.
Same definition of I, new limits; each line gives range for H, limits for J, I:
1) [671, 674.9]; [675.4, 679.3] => 23.2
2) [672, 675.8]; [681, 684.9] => 23.3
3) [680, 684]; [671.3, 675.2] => 23.1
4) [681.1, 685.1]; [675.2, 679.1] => 22.6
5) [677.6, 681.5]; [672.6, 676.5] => 22.0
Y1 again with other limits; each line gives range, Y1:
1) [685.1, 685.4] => 22.8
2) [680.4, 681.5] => 21.4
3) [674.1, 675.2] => 22.0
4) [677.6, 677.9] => 22.2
